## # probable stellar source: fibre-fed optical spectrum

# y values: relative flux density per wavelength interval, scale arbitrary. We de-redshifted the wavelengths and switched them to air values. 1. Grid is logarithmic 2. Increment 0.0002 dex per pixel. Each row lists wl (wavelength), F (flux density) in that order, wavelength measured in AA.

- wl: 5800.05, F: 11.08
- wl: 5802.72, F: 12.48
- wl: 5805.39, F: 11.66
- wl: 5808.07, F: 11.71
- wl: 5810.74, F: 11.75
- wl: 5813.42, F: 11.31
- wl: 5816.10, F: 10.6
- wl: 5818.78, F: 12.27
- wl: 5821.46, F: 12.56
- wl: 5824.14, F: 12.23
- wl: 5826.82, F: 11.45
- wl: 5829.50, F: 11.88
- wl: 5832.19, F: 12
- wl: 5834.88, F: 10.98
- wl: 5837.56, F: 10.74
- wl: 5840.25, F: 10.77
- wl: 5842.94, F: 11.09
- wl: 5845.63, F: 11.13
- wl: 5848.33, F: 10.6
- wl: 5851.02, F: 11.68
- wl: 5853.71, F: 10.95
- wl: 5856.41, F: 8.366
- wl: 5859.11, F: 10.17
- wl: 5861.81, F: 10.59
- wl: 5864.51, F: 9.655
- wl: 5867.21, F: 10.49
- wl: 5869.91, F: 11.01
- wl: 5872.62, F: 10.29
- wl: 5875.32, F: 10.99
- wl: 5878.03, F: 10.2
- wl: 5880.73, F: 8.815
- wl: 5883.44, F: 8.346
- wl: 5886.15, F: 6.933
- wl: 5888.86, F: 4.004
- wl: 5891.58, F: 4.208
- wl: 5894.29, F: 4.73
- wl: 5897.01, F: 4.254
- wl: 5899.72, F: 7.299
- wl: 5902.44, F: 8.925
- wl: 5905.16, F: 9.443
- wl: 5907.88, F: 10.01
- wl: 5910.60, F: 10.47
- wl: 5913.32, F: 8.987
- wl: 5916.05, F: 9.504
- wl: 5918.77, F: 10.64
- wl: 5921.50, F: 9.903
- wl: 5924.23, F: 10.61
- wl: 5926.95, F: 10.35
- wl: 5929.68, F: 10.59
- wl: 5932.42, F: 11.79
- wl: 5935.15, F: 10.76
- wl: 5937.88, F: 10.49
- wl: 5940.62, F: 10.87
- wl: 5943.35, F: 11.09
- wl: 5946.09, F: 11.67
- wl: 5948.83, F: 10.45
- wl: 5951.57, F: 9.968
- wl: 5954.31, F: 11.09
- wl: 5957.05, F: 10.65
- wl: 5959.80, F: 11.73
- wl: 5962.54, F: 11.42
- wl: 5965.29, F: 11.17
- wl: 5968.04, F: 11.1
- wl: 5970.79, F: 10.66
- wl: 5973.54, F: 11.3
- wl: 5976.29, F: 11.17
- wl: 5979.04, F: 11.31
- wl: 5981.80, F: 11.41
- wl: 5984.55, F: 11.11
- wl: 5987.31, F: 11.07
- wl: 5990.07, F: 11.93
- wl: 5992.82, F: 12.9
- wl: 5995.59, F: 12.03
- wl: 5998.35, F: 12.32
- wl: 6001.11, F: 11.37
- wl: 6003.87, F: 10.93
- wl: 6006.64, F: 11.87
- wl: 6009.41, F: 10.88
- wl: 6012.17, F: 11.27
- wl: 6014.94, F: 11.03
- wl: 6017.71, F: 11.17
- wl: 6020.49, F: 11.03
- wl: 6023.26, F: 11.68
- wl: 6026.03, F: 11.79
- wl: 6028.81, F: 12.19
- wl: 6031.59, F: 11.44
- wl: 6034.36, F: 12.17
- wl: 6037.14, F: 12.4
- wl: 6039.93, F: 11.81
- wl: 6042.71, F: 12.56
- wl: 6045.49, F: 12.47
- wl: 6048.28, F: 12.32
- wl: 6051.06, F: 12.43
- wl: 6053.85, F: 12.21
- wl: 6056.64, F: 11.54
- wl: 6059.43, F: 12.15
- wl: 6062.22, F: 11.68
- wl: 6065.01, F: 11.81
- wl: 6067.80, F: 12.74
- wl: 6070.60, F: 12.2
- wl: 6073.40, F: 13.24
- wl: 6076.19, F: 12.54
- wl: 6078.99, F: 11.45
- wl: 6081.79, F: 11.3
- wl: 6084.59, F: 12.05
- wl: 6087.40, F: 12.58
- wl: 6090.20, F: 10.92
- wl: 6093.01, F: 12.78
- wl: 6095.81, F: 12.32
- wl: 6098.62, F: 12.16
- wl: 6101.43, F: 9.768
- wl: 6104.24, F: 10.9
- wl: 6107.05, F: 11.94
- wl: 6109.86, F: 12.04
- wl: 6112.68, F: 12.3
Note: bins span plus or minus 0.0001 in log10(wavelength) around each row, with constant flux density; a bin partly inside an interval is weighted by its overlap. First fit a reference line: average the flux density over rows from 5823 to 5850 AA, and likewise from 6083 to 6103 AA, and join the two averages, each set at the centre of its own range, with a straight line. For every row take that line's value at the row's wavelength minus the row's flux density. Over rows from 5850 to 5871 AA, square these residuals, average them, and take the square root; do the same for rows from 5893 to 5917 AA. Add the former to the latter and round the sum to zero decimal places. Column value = 5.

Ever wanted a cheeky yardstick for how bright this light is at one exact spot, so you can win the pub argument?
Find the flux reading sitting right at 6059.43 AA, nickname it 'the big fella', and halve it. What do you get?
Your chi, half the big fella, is 6.1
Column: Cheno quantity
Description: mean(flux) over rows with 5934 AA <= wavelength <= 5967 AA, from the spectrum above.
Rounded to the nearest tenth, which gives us 10.9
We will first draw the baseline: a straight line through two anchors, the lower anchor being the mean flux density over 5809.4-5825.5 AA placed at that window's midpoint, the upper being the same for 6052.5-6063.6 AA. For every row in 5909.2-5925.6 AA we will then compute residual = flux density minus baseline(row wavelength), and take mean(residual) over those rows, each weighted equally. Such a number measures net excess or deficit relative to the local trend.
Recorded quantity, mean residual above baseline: -1.8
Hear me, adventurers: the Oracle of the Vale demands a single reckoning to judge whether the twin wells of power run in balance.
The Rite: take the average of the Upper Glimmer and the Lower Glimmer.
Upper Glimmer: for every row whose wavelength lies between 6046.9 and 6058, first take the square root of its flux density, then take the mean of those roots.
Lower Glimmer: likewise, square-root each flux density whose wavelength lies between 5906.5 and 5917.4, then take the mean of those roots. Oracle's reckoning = 3.30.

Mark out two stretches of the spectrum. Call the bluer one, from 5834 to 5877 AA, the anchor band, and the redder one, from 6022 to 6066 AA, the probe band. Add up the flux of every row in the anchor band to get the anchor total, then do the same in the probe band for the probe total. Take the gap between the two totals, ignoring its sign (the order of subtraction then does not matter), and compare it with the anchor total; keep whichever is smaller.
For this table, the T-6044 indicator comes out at 23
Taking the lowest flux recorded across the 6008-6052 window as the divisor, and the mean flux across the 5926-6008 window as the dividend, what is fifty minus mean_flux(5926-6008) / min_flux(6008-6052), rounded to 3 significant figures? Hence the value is 49.0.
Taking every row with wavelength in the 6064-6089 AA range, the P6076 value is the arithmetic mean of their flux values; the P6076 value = 12.2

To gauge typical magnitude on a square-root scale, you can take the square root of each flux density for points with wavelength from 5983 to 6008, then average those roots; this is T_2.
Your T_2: 3.42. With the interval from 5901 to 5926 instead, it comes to 3.13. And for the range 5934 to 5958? 3.28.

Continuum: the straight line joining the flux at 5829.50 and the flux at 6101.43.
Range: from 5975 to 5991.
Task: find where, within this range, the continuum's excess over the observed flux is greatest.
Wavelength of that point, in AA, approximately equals 5987.31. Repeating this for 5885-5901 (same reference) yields 5888.86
